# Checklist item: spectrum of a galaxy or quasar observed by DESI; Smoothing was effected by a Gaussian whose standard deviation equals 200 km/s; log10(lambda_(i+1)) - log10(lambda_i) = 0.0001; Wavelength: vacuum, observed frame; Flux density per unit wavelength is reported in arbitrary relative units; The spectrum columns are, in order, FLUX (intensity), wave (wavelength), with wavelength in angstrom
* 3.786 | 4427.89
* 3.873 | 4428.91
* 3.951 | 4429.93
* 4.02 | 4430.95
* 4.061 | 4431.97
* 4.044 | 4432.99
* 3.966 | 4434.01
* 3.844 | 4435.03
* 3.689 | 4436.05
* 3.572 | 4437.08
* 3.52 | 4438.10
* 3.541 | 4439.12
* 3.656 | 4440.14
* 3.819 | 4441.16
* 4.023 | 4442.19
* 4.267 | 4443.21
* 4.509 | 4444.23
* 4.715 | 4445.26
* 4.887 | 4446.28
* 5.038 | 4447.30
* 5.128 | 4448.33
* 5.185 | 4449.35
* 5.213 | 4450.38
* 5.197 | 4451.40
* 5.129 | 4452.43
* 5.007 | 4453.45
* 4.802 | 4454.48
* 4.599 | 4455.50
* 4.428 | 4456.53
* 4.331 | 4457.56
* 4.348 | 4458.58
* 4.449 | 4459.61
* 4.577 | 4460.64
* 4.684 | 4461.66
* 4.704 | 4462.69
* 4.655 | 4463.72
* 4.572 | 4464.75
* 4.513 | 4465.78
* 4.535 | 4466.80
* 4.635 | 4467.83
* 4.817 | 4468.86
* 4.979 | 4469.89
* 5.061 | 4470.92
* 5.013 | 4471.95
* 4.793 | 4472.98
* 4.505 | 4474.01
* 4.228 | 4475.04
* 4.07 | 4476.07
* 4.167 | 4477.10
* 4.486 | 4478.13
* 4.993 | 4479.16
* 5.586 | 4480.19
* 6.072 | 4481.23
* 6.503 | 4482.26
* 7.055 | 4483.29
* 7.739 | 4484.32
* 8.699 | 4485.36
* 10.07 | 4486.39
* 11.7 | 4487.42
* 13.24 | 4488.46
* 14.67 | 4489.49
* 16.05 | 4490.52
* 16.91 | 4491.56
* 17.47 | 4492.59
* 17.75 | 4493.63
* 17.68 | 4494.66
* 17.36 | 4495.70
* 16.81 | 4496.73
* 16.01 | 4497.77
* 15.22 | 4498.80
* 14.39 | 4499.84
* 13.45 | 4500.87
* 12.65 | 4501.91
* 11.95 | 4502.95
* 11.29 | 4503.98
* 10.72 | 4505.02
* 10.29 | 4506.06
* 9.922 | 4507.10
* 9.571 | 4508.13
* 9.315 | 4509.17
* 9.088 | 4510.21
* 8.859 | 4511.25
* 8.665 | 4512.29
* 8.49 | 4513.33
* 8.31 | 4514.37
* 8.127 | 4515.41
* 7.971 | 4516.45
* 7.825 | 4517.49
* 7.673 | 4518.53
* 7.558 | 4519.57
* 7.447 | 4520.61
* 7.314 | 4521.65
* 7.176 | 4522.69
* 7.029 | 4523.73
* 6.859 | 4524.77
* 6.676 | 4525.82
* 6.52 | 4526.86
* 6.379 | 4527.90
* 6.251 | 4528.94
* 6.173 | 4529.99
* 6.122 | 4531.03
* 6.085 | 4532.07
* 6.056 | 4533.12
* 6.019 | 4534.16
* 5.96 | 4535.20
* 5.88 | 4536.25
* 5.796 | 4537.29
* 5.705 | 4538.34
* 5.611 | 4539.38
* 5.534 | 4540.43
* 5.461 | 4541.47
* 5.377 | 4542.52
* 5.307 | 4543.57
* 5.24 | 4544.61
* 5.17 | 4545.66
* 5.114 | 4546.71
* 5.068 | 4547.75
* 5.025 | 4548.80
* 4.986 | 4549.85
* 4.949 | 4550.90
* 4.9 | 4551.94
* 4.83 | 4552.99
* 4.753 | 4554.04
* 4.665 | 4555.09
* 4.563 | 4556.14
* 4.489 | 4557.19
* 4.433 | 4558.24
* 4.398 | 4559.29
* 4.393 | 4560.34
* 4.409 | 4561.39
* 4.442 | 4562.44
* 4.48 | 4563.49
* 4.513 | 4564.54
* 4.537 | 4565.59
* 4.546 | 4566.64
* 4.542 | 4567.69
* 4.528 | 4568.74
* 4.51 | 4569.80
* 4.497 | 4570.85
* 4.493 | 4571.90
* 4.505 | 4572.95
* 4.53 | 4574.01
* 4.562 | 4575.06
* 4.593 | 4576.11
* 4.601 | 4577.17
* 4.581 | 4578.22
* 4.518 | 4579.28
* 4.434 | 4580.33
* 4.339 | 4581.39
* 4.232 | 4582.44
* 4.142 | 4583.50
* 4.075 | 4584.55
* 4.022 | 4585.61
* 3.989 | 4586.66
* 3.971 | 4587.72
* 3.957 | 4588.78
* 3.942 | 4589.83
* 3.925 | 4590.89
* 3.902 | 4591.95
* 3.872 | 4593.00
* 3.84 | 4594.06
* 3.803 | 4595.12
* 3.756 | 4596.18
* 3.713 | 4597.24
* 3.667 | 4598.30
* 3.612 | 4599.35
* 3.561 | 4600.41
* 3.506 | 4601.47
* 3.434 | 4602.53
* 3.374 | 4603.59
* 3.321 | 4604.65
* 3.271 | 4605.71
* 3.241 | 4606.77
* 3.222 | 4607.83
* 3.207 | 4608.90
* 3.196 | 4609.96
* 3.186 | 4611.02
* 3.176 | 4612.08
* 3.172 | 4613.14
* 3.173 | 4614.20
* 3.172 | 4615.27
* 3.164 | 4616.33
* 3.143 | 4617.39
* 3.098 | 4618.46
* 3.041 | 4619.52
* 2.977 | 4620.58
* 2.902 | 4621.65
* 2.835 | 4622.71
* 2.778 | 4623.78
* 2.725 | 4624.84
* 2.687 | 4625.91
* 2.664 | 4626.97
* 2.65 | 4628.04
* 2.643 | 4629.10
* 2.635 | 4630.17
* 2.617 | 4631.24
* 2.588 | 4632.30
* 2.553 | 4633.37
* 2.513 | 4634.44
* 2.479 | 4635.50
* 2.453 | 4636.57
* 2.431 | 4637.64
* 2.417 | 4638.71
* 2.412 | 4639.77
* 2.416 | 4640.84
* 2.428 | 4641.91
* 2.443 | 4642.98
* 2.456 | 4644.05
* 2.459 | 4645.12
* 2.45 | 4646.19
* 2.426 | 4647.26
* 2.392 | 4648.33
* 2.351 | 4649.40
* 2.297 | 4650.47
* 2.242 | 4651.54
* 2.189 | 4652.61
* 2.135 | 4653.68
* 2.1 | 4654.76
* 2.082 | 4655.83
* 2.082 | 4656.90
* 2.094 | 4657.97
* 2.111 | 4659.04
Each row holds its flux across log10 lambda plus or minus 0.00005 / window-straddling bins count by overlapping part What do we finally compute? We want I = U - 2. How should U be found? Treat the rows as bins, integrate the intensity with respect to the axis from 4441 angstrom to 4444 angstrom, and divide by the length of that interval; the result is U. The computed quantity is 2.1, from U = 4.1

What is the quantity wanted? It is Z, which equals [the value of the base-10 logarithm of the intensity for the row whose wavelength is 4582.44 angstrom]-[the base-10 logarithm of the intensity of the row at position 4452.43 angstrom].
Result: -0.08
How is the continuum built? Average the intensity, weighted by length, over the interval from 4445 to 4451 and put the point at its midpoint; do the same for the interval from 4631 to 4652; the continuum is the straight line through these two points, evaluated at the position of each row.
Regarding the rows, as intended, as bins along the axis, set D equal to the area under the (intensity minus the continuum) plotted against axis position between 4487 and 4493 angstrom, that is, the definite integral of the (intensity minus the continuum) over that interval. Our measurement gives 63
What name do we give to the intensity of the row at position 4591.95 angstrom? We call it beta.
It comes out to 3.902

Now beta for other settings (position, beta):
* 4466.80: 4.535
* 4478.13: 4.486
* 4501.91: 12.65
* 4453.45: 5.007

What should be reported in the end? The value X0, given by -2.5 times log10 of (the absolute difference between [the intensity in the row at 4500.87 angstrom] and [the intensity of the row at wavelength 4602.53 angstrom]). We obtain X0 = -2.5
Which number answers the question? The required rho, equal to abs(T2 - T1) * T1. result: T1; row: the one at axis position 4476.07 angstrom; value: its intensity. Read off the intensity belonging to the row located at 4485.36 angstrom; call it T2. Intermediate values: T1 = 4.07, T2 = 8.699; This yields 19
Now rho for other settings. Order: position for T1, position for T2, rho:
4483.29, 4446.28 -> 15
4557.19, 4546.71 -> 3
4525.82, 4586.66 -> 18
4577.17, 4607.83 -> 6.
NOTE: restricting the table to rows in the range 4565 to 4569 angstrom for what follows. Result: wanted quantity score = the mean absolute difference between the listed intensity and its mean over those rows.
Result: 0.01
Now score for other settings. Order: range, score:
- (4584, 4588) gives 0.03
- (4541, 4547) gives 0.10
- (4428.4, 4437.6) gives 0.13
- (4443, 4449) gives 0.26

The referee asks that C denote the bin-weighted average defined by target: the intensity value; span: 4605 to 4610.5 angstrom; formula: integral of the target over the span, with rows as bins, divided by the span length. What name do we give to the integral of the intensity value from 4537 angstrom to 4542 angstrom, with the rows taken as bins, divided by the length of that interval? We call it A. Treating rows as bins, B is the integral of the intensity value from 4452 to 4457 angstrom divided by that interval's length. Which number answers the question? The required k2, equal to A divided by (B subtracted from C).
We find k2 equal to -3.6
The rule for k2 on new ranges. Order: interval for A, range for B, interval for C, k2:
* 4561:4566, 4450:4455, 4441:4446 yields -6.0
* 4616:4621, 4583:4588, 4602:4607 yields -4.3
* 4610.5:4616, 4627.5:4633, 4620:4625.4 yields 14.4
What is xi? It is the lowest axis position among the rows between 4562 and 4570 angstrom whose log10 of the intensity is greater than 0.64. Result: 4562.44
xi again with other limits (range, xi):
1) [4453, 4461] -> 4453.45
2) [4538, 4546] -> 4538.34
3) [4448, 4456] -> 4448.33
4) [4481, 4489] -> 4481.23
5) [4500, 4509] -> 4500.87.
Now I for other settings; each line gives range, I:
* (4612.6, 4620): 1.1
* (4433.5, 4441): 1.7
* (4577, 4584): 2.4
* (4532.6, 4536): 4.0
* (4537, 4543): 3.6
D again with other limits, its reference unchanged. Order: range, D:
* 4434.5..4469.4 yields -18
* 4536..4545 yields 16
